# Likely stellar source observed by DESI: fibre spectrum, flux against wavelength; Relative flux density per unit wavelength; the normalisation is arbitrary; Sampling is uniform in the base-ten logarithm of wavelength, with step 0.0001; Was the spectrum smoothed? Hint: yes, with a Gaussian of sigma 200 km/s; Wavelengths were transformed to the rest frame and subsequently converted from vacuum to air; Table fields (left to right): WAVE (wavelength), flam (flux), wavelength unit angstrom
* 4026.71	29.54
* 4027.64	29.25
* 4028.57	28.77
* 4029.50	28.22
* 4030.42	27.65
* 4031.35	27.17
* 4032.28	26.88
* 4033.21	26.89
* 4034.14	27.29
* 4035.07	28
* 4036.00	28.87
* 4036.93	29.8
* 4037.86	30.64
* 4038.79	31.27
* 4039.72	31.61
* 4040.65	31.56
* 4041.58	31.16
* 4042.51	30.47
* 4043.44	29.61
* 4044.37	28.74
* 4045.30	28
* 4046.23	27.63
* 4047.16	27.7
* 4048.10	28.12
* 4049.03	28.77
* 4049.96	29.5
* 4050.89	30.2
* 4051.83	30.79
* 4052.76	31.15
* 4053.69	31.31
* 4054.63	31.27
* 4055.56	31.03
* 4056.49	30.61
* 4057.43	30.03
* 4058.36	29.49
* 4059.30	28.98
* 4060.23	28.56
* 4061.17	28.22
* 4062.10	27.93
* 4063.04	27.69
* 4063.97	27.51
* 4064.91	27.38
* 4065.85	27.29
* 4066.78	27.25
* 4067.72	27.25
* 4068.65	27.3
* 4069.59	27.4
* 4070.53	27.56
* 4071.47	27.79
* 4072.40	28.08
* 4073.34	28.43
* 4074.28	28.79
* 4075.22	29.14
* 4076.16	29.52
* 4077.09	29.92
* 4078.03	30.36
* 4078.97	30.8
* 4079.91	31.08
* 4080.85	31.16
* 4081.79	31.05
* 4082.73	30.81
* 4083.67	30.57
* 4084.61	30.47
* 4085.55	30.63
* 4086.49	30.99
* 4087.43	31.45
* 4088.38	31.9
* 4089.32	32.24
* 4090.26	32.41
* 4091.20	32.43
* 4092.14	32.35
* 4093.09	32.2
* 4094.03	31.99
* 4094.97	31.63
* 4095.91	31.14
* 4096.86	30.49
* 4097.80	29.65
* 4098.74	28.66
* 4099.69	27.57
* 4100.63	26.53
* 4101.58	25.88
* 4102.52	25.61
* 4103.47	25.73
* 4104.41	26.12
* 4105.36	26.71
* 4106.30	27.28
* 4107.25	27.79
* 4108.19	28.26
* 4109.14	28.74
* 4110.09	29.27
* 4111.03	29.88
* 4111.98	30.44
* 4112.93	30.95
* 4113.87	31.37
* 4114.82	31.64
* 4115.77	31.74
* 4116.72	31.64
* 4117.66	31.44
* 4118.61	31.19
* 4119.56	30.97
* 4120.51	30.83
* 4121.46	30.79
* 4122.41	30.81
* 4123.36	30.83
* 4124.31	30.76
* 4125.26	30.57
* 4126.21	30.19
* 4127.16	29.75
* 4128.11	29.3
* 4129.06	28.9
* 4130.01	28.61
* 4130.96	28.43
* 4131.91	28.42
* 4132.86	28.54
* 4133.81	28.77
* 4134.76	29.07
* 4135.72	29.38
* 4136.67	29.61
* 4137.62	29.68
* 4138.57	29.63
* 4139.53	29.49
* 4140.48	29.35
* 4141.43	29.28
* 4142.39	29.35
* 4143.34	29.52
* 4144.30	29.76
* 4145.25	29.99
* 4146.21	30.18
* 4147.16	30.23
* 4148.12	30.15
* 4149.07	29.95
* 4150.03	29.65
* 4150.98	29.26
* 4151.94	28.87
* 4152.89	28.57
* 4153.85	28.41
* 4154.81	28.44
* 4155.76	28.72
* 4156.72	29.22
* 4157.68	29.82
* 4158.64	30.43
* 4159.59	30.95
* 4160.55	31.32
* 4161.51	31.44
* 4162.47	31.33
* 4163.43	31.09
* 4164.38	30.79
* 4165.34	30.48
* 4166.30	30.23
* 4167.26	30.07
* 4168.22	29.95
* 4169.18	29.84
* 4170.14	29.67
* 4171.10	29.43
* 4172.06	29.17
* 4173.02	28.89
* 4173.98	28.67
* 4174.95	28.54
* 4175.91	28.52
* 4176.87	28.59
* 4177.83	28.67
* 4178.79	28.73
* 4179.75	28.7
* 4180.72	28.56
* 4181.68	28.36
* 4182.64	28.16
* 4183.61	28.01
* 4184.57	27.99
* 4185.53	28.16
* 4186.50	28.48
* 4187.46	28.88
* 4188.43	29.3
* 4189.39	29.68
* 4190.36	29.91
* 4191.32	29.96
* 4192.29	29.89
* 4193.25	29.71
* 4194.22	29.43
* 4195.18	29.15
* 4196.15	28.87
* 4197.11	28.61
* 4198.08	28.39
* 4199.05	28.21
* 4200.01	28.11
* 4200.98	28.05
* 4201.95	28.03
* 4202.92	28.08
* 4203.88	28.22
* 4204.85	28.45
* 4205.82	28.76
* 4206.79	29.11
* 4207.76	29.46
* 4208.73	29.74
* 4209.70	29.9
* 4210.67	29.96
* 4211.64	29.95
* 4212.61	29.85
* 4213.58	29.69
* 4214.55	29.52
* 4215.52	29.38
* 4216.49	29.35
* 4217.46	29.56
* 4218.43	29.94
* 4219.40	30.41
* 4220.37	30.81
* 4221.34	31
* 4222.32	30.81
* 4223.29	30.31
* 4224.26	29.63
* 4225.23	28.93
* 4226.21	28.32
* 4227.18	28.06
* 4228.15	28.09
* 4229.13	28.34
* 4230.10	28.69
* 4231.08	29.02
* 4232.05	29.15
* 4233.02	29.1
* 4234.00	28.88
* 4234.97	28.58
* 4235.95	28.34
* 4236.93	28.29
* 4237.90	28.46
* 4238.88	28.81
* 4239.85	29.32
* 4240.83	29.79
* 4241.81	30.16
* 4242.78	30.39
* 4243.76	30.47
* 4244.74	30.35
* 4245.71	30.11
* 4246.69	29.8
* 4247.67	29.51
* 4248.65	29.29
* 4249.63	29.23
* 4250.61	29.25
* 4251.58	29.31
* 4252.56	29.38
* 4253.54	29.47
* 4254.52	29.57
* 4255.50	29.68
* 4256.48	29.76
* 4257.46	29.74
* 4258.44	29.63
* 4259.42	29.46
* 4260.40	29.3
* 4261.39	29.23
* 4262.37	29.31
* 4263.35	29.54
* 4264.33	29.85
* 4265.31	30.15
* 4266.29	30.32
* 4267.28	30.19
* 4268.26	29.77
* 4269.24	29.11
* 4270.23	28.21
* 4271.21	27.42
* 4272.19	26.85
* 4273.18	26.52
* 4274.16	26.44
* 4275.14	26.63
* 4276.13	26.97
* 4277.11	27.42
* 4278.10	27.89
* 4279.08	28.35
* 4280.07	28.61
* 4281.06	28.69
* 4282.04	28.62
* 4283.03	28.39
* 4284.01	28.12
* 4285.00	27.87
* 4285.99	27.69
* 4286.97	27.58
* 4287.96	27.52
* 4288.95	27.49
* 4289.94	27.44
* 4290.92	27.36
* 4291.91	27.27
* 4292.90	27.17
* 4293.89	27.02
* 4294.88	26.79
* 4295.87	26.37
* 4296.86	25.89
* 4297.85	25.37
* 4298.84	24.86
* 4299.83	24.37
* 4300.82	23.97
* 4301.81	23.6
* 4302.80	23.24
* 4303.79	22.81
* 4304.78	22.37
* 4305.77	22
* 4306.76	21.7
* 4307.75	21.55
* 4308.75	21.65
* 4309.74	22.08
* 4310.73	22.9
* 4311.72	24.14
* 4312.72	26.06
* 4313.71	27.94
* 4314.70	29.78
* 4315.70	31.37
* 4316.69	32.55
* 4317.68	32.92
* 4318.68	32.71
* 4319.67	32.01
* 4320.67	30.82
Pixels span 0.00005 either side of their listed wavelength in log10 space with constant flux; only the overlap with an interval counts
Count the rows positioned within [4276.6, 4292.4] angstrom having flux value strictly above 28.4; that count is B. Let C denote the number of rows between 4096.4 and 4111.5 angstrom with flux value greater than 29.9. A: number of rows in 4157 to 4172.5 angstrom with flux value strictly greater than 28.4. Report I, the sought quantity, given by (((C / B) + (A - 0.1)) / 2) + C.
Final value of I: 9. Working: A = 16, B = 3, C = 1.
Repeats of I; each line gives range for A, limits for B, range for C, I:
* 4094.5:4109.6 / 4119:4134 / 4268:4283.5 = 3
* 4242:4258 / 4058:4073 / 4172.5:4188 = 8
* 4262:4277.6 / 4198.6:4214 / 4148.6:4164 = 11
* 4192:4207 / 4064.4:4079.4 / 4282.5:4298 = 4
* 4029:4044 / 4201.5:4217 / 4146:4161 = 12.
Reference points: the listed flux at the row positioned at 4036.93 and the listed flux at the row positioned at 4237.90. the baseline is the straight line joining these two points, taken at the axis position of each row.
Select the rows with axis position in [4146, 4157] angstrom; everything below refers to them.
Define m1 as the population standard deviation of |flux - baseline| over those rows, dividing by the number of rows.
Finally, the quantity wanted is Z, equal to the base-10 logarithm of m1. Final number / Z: -0.45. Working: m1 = 0.35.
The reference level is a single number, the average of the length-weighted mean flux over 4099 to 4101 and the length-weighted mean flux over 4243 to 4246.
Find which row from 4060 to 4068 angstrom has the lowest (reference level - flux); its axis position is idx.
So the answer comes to 4060.23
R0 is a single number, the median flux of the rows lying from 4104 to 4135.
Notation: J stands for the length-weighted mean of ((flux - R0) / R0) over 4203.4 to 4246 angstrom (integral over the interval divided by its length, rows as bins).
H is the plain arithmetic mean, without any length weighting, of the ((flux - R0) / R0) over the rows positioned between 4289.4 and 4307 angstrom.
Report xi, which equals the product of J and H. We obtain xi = 0.0027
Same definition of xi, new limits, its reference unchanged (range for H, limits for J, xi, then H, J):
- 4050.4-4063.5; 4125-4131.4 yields 0.0000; 0.00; -0.02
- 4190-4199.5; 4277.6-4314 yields 0.0031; -0.02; -0.14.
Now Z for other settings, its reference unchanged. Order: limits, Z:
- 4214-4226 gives -0.18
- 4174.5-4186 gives -0.62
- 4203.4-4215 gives -0.38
